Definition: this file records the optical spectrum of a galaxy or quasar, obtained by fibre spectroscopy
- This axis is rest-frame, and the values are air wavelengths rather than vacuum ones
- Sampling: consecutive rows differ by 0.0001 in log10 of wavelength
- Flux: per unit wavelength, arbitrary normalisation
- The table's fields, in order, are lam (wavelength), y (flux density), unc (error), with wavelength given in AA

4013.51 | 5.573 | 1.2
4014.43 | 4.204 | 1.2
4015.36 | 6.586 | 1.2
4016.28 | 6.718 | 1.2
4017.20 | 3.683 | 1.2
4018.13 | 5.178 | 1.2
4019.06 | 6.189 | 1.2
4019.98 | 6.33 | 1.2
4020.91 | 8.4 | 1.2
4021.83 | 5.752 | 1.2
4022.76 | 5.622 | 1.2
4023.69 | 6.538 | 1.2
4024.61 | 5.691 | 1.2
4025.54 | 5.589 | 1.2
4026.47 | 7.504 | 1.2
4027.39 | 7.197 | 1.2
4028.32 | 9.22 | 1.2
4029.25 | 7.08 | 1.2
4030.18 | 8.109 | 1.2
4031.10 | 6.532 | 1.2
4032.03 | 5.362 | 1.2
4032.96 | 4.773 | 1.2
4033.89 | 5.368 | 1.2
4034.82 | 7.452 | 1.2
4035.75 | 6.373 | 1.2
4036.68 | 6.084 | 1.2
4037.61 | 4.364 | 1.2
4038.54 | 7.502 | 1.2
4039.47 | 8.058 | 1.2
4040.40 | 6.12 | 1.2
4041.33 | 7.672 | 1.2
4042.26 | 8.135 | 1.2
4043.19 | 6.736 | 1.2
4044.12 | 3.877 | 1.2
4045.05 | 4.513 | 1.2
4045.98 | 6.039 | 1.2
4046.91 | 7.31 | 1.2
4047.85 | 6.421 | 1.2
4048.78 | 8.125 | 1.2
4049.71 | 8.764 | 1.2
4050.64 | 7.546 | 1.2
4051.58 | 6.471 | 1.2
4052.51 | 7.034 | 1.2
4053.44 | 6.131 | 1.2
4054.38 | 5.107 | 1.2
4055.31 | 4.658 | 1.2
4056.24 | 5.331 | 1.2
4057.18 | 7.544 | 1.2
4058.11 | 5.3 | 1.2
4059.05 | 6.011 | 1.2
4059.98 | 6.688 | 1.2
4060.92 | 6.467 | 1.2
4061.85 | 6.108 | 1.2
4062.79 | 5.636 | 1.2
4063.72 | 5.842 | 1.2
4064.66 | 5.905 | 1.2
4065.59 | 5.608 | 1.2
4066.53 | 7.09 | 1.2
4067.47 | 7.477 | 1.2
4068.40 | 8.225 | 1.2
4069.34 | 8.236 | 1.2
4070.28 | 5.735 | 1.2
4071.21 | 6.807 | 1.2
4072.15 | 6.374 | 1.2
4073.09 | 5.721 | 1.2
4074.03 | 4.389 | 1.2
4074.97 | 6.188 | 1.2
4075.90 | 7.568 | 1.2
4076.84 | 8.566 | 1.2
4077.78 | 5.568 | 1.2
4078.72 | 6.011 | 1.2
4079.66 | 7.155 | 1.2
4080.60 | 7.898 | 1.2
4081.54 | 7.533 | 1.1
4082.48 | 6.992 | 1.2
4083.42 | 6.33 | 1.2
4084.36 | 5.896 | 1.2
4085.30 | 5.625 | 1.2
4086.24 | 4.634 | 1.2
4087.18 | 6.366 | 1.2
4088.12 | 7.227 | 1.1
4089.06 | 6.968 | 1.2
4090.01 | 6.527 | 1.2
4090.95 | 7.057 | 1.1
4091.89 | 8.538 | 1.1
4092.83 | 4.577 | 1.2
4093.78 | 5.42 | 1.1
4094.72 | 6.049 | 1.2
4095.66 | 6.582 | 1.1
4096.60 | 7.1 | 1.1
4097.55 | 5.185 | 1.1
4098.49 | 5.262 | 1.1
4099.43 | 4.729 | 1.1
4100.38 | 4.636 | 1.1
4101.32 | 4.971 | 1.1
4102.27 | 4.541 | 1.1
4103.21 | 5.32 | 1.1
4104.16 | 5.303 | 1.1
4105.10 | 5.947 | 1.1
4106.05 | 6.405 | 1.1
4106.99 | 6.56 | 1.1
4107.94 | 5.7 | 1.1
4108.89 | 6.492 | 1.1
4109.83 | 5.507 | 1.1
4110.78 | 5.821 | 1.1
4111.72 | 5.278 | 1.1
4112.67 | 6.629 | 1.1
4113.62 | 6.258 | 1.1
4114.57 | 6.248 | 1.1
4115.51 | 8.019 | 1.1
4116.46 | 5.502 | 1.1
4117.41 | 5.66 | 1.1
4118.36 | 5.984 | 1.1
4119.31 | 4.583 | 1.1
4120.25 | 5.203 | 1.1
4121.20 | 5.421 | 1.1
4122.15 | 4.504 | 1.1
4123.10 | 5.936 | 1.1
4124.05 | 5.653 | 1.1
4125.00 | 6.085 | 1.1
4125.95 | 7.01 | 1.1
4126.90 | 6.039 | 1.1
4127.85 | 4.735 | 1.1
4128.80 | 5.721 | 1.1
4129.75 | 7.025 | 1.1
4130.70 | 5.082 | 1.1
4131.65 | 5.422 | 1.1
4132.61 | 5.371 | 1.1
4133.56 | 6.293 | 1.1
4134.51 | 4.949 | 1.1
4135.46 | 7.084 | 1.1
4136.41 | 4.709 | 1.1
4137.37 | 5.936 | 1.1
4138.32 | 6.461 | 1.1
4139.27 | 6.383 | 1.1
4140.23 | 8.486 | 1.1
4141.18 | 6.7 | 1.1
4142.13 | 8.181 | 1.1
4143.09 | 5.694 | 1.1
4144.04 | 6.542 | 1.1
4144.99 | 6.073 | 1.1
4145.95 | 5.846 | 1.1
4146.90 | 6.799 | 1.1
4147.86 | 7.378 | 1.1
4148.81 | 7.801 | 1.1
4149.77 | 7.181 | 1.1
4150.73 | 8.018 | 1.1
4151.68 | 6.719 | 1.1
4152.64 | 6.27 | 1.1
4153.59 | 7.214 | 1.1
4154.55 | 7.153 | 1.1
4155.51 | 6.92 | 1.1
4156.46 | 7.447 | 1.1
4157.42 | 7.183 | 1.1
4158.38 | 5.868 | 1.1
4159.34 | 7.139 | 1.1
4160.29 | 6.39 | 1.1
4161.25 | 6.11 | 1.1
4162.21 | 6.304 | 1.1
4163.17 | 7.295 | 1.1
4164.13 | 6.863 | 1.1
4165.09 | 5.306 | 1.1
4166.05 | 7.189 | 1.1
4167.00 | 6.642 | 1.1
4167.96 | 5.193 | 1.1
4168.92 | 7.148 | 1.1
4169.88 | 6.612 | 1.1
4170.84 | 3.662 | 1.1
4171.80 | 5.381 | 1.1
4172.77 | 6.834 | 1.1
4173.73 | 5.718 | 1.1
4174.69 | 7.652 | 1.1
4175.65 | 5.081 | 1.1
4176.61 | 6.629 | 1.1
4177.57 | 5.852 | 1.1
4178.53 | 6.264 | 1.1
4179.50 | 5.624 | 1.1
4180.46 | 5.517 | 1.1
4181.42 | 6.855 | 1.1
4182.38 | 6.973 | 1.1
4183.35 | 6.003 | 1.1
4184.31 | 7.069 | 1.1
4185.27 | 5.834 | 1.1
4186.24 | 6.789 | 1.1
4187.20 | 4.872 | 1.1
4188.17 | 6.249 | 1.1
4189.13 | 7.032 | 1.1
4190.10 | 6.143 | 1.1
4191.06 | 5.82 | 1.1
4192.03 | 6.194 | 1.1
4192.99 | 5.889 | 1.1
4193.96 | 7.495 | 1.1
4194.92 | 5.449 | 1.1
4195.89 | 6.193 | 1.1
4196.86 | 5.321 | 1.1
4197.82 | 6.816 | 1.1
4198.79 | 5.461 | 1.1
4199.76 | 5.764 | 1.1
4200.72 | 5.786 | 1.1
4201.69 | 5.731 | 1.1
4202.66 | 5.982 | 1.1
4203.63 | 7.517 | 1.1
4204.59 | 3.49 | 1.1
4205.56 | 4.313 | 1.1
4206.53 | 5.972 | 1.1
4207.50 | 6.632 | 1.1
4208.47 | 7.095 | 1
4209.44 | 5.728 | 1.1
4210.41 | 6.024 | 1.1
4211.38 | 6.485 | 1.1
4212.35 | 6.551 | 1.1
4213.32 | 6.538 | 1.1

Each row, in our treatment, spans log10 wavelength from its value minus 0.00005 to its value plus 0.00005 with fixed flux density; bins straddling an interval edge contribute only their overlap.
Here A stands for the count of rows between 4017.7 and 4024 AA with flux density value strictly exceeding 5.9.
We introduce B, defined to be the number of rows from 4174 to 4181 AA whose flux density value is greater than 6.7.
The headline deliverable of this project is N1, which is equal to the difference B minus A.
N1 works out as -3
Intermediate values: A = 4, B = 1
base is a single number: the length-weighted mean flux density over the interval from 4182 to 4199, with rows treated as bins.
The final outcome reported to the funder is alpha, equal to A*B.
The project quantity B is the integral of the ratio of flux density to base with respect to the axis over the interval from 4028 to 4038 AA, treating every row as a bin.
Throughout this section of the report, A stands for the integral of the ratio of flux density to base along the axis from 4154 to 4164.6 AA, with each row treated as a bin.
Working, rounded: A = 11.6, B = 10.3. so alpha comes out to 120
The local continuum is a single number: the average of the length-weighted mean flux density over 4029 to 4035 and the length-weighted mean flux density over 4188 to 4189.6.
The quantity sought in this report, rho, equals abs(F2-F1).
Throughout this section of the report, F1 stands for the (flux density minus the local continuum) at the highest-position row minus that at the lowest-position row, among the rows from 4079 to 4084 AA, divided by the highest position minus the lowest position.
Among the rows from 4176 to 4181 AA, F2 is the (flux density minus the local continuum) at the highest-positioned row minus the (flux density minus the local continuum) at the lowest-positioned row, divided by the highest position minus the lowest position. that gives 0.1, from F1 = -0.22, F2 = -0.3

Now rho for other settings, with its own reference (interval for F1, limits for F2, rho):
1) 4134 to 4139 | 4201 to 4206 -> 0.8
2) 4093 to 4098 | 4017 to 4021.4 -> 1.3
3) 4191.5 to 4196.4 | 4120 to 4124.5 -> 0.1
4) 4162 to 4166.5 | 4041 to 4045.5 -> 1.1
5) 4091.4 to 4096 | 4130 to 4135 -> 0.5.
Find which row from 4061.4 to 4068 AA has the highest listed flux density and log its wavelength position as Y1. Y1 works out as 4067.47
